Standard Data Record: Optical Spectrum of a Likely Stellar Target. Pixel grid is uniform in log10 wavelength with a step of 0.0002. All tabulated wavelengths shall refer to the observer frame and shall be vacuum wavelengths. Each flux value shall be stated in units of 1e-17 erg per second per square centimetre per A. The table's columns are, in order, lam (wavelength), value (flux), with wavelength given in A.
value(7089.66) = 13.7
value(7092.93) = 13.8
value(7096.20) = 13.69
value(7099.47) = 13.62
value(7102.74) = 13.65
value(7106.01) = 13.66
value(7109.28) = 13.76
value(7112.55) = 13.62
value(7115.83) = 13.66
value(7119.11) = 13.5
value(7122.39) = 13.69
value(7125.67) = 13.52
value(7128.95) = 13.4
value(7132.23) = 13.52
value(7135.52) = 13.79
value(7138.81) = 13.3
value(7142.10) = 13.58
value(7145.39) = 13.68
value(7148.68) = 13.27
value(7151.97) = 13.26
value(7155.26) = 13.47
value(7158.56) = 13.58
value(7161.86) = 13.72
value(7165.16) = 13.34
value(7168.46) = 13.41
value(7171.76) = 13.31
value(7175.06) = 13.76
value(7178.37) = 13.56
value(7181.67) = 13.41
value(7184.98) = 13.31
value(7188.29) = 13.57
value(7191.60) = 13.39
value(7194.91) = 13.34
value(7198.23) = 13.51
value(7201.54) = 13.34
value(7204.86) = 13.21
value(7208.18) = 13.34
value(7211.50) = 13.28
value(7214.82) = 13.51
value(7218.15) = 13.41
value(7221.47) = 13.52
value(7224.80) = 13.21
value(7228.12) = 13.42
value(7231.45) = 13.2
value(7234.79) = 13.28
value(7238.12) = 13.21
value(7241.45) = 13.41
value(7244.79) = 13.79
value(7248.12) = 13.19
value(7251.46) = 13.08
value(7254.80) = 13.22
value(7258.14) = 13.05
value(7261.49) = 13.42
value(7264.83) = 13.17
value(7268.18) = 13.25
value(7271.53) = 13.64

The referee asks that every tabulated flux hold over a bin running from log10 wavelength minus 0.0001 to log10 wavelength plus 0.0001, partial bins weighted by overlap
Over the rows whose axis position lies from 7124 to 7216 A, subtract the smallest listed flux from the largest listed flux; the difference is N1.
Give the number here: 0.58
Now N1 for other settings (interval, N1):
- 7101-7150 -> 0.52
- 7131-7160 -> 0.53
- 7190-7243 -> 0.32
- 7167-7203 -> 0.45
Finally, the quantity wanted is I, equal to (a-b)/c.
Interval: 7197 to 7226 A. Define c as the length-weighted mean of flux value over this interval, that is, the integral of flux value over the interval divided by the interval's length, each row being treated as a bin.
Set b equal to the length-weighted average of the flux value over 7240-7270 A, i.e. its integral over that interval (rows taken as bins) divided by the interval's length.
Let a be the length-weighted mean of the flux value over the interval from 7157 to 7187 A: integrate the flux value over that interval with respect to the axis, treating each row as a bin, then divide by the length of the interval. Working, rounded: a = 13.5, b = 13.3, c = 13.4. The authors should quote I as 0.015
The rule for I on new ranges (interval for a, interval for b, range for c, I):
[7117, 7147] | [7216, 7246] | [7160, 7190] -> 0.013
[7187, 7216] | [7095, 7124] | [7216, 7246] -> -0.020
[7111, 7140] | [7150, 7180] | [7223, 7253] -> 0.005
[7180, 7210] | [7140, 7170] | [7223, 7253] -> -0.007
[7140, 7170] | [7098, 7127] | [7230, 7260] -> -0.012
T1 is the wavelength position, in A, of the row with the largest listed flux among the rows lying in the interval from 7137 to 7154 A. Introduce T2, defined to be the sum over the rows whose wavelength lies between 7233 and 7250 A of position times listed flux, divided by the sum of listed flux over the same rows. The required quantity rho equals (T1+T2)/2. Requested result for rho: 7193.4 A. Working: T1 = 7145.39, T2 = 7241.5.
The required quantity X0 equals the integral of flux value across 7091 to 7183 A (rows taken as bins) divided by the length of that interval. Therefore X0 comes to 13.6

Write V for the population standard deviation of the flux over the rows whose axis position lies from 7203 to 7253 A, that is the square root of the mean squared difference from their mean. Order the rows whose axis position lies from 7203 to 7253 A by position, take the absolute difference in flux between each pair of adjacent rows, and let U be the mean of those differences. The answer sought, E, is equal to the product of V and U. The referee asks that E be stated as 0.035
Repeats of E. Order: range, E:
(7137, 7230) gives 0.026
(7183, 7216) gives 0.017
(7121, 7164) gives 0.034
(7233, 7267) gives 0.052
